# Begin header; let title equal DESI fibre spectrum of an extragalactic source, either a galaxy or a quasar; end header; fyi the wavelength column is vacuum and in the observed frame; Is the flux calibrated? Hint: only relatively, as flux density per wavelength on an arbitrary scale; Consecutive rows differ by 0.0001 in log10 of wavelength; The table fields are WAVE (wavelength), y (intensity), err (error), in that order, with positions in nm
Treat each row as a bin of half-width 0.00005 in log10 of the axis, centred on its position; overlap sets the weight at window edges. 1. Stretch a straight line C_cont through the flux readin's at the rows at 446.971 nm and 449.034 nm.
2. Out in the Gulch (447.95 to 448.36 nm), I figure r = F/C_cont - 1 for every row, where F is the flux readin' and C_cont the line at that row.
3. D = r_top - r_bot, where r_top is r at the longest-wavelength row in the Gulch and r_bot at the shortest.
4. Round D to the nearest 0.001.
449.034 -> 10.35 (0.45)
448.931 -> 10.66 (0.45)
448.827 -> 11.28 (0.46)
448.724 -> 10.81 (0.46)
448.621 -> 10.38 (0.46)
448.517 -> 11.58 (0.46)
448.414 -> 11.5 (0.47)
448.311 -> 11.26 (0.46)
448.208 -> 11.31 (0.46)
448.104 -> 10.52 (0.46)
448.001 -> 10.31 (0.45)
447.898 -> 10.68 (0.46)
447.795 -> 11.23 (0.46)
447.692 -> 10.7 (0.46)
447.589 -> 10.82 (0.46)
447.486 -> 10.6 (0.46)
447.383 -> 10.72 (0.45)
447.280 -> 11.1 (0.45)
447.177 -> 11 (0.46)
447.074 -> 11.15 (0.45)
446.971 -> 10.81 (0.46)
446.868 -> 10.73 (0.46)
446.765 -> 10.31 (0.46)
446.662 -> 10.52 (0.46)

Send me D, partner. 0.097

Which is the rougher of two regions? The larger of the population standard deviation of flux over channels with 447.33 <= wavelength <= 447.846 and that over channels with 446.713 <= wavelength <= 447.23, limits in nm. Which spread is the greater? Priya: 0.29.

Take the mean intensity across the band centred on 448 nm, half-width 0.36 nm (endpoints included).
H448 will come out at 10.86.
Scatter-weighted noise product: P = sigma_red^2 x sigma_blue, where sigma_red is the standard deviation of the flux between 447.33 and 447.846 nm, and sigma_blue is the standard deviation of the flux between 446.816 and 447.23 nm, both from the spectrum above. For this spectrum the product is 0.01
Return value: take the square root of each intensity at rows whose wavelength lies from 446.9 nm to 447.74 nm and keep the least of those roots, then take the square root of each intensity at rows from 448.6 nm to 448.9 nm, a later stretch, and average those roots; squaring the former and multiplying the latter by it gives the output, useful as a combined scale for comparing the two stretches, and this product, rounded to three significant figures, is 34.9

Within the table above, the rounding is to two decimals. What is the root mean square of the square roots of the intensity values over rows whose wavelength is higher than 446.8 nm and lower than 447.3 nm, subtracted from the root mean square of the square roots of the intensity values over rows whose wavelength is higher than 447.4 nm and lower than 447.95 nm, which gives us -0.02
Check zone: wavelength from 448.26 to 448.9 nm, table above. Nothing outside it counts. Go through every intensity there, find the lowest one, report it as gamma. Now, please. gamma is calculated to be 10.38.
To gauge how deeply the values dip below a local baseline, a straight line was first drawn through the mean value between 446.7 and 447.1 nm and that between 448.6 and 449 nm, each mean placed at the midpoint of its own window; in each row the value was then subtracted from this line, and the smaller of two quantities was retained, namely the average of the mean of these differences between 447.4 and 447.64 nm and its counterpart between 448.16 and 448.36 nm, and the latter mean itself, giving -0.51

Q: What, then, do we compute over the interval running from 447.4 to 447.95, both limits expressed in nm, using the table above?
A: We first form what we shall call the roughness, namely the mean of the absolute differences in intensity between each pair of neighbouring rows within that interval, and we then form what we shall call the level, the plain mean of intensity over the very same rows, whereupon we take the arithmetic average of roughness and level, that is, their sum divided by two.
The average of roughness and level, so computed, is 5.58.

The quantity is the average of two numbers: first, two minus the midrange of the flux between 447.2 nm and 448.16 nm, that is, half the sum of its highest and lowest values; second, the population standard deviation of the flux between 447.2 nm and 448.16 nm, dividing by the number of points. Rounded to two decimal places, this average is -4.25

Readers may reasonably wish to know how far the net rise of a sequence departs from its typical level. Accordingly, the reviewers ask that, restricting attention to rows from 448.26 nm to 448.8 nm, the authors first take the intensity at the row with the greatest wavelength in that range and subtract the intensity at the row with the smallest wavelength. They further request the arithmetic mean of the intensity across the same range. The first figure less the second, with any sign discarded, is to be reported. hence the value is 11.6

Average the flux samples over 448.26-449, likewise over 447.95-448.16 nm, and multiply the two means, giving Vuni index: 115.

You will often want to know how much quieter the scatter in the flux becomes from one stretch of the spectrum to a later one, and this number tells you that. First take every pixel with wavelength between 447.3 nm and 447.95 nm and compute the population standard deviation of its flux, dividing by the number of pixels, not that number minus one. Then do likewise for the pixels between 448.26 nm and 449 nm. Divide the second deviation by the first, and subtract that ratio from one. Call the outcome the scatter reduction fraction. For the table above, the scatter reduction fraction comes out -1.04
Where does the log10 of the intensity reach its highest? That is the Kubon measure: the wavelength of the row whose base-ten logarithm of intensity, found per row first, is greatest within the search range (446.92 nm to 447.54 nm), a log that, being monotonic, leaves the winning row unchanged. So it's 447.074 nm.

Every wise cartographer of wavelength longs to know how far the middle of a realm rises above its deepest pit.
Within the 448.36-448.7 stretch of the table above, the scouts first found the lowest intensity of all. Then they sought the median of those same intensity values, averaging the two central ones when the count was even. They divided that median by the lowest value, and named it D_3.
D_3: 1.11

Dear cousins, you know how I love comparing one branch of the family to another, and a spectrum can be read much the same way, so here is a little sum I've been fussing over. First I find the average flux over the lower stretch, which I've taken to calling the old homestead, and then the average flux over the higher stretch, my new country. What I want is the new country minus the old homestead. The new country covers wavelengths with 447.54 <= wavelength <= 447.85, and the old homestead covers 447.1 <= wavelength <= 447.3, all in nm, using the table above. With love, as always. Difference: -0.13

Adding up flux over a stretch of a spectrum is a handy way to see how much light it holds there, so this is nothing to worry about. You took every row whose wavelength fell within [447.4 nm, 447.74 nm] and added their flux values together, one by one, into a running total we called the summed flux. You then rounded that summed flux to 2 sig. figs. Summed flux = 32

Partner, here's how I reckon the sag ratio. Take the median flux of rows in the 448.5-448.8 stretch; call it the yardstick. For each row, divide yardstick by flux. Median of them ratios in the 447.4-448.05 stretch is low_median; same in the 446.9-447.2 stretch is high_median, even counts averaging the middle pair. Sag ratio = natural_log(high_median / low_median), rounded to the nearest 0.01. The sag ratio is -0.03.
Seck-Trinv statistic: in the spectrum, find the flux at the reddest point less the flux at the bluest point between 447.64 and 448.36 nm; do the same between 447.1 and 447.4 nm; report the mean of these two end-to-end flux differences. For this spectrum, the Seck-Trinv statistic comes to 0.14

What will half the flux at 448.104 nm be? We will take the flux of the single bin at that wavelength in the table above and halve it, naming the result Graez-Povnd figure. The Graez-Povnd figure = 5.26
